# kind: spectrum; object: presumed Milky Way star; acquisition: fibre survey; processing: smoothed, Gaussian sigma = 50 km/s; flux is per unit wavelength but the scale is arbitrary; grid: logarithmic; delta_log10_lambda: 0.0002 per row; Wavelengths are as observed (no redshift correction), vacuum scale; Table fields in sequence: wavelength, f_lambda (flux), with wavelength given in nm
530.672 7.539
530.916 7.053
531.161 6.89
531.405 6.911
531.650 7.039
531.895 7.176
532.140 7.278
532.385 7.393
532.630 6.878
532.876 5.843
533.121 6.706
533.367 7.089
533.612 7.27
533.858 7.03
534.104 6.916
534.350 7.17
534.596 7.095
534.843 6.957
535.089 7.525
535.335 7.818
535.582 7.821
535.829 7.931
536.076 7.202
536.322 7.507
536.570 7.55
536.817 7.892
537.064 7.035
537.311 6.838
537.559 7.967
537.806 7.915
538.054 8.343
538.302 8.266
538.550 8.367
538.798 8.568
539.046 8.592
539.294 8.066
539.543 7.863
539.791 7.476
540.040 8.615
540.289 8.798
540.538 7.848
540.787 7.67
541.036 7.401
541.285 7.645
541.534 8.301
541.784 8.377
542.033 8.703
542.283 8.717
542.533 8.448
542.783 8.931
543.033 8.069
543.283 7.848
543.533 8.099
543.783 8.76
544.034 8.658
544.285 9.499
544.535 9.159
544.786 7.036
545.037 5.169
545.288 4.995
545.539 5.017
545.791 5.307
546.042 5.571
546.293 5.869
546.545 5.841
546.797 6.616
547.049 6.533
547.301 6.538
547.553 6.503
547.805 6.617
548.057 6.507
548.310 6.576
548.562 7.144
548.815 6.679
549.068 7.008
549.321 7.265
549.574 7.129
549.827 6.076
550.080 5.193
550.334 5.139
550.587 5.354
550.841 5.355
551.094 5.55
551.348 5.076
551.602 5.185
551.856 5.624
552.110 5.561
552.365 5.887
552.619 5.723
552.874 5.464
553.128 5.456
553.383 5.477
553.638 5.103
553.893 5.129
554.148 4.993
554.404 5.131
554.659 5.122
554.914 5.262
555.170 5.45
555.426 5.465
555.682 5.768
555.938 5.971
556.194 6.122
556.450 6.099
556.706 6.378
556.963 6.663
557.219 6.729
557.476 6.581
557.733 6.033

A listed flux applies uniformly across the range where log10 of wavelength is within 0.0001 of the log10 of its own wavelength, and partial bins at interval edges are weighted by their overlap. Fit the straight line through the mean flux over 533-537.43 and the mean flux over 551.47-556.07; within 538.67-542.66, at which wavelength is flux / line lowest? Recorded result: 539.791 nm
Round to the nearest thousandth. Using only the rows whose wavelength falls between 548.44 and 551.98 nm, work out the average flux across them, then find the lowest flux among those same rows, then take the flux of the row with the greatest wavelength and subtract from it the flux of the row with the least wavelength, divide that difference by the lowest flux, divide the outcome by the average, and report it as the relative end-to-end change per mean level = -0.050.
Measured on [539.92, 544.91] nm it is -0.027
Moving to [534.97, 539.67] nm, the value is 0.006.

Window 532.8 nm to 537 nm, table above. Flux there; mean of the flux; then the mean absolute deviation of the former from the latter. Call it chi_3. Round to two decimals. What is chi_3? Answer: 0.39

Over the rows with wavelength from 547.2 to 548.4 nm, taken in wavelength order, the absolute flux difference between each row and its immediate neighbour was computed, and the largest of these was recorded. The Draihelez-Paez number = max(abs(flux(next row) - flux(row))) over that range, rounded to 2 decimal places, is 0.11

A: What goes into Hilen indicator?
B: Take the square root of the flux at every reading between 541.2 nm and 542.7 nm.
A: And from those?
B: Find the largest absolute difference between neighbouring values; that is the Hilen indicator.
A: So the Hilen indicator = 0.12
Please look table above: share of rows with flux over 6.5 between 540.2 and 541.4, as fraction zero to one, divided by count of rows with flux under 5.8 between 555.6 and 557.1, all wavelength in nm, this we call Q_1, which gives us 1.00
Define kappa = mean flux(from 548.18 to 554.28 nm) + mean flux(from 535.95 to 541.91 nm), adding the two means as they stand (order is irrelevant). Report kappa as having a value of 13.7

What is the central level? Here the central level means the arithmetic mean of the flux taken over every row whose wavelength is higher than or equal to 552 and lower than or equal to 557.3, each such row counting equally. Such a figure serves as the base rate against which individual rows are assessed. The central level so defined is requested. 5.7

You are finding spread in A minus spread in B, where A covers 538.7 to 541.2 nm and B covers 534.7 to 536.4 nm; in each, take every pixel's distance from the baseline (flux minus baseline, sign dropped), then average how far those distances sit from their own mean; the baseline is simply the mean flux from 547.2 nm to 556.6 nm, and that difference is 0.169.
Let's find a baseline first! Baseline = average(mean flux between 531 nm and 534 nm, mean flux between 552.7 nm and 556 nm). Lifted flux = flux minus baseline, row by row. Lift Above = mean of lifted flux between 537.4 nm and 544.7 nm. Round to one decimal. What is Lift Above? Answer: 2.1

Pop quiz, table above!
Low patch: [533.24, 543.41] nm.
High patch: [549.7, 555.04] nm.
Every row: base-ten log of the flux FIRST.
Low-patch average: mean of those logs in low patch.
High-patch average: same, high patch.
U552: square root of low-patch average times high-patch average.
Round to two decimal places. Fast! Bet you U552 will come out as 0.81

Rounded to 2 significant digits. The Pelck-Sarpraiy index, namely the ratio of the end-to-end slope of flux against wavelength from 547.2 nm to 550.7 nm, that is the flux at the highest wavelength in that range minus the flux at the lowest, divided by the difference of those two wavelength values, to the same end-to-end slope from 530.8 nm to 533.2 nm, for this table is 2.3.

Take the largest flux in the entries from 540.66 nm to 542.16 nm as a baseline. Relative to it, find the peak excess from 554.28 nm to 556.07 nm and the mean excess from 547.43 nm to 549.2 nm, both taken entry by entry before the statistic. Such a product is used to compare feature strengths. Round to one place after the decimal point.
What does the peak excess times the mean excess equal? 5.4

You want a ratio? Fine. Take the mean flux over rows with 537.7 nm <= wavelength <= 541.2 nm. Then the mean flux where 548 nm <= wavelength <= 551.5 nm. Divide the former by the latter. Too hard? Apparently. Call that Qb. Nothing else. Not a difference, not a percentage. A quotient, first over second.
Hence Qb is 1.32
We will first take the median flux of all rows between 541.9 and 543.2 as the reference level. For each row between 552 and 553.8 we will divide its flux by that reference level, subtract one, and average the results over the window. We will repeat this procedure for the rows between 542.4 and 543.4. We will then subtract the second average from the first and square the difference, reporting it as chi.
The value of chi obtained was 0.10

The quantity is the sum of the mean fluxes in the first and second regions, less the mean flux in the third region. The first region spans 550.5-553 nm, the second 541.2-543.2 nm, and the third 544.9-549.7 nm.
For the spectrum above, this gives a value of 7.6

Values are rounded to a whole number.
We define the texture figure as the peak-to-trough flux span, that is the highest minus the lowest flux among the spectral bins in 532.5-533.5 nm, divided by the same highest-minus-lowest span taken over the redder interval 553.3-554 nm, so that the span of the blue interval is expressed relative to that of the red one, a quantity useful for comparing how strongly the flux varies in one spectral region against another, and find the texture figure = 3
